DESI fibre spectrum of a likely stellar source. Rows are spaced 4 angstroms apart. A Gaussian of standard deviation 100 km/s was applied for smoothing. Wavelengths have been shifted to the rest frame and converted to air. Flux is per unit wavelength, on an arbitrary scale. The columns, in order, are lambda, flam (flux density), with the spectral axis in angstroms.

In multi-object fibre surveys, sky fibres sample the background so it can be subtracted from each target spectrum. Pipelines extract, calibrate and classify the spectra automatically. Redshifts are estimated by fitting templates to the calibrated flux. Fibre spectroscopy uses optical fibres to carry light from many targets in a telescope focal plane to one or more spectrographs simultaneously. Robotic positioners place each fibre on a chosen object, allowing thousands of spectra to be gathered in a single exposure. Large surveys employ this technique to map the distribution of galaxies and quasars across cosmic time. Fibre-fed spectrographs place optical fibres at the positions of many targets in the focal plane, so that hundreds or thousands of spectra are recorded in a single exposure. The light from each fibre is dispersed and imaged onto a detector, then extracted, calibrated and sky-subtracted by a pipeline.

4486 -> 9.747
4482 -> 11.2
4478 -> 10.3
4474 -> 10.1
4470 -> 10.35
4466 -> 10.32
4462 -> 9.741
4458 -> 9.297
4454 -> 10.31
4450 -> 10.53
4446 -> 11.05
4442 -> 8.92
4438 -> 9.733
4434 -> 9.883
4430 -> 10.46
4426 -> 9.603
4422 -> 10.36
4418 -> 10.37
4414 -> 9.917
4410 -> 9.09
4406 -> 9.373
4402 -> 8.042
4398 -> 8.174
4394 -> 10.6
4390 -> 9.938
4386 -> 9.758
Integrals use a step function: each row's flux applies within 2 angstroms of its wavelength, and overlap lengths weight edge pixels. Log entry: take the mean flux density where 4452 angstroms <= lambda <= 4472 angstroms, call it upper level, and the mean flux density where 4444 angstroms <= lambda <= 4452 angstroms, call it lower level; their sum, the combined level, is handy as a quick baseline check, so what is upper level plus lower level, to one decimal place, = 20.8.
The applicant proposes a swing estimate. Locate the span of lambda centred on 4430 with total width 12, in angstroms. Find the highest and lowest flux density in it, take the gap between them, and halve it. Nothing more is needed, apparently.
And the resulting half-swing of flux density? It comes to 0.43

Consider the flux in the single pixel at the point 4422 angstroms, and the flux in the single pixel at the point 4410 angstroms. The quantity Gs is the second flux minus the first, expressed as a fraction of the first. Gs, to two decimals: -0.12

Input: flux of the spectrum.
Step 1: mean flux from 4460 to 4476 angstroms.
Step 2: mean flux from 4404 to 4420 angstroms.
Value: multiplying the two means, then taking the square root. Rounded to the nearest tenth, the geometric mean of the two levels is 9.9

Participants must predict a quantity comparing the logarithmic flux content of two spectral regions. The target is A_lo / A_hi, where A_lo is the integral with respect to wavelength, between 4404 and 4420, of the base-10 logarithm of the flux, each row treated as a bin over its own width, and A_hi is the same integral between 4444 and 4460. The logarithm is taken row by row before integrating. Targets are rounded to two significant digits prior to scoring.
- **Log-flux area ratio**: 0.97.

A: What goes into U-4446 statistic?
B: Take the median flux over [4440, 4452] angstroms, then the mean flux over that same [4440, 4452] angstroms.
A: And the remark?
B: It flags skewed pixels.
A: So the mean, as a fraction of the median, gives 0.97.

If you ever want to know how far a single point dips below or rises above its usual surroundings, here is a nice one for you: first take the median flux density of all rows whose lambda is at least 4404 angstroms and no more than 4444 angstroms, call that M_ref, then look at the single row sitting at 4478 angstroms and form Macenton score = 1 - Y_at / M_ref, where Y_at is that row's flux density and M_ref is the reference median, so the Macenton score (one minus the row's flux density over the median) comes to -0.05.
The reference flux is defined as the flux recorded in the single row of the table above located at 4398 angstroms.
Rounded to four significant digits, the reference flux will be 8.174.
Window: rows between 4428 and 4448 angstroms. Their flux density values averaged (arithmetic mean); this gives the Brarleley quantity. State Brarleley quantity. 10.0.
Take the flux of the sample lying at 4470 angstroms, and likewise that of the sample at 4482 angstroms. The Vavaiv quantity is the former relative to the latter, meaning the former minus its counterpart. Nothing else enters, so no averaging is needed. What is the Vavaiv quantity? -0.85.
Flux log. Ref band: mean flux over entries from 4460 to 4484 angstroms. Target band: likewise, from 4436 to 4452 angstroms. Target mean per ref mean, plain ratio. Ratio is 0.97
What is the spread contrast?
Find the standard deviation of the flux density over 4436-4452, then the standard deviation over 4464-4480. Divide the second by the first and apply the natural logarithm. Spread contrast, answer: -2.1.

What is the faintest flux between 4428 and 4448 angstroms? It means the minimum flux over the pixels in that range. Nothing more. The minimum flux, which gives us 8.92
